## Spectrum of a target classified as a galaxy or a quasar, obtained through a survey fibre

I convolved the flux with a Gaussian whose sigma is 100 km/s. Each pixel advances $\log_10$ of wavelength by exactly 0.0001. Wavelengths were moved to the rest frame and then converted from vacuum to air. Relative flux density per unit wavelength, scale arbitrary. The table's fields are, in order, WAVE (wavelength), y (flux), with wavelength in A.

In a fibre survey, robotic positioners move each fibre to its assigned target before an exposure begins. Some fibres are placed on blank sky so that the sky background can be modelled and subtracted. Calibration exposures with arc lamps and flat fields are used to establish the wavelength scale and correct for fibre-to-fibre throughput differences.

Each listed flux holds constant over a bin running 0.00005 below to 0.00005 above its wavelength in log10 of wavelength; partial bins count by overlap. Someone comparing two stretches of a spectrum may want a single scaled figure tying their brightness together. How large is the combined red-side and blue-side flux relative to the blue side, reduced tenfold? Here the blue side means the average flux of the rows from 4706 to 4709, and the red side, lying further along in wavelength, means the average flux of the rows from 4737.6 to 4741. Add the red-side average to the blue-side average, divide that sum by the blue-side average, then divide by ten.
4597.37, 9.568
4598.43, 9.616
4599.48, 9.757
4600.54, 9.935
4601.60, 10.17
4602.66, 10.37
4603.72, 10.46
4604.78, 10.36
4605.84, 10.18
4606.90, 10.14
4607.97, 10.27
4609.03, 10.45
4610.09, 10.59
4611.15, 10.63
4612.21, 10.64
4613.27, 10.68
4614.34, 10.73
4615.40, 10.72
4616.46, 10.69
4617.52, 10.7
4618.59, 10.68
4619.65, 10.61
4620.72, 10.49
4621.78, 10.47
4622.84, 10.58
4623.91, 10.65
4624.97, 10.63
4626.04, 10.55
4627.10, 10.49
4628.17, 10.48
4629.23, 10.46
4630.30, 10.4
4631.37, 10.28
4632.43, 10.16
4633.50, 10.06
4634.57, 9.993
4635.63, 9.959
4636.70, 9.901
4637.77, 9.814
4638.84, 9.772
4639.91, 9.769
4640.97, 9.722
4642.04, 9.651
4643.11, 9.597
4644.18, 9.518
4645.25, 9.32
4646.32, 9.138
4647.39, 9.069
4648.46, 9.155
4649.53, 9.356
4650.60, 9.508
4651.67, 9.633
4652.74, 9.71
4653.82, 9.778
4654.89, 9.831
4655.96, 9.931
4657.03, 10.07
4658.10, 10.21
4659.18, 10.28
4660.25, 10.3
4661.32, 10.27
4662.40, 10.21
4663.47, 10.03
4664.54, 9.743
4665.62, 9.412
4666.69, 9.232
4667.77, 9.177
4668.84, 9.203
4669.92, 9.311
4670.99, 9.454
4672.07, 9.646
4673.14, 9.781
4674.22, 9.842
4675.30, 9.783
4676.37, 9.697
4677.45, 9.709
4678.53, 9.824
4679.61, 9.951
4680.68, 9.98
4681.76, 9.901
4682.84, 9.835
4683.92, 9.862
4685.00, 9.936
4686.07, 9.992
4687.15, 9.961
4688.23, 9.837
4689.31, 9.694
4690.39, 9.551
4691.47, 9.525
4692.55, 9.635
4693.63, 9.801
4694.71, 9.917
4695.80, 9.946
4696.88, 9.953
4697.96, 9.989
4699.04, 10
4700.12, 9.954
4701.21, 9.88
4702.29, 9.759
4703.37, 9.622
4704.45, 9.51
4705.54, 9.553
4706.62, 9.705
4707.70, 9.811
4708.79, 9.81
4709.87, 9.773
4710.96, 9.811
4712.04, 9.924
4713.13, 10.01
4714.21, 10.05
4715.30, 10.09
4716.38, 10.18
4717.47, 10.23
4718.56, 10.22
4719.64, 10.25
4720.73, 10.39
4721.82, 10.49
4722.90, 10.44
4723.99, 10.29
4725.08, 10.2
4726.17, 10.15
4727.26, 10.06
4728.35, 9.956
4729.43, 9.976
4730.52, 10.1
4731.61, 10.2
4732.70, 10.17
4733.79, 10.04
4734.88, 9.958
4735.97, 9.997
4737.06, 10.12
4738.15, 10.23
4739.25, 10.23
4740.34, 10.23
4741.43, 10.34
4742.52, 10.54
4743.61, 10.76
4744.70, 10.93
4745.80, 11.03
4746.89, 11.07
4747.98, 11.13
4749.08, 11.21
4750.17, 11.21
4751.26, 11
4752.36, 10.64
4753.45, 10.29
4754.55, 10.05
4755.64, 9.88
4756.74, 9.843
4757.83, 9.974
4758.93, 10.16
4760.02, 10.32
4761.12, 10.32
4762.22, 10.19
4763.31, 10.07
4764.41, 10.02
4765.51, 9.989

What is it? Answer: 0.205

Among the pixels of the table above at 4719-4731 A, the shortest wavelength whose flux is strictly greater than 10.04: 4719.64 A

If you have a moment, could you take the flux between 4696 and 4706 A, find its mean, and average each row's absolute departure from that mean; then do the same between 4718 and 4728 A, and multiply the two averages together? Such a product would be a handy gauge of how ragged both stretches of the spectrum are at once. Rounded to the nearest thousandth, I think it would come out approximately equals 0.019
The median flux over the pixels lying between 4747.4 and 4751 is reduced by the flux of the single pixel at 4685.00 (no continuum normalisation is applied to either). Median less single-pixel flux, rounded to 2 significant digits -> 1.3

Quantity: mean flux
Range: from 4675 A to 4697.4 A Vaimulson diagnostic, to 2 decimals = 9.82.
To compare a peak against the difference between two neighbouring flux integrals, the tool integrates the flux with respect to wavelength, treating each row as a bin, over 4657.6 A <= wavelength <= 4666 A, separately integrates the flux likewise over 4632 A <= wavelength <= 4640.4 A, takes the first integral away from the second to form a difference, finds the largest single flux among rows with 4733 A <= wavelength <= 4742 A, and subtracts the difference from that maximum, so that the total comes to 12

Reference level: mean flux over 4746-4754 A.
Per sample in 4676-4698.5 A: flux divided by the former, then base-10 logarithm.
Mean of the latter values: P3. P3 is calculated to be -0.046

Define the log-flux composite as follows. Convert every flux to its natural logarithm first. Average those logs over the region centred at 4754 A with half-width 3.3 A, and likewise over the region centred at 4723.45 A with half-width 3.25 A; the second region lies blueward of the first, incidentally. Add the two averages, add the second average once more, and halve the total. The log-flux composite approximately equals 3.50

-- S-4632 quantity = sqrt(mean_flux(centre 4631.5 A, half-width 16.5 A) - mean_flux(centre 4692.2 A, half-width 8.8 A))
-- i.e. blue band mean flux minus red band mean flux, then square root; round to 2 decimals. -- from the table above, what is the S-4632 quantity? 0.54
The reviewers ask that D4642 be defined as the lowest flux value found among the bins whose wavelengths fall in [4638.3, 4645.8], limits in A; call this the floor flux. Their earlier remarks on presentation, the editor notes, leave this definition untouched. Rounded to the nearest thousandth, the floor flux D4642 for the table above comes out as 9.320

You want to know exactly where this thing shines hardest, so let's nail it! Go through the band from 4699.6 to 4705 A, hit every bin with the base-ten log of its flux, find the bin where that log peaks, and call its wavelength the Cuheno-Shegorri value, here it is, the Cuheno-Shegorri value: 4700.12 A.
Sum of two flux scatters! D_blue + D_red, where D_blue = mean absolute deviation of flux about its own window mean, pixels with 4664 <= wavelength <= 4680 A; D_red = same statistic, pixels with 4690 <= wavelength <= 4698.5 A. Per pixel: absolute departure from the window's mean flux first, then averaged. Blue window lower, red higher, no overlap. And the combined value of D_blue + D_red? 0.39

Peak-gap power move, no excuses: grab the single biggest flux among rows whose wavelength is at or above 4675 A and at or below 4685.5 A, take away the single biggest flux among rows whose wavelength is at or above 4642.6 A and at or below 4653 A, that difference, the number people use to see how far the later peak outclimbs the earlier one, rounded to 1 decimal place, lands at 0.3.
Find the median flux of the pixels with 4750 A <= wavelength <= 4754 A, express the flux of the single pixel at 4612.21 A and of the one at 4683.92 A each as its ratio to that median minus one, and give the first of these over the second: 0.2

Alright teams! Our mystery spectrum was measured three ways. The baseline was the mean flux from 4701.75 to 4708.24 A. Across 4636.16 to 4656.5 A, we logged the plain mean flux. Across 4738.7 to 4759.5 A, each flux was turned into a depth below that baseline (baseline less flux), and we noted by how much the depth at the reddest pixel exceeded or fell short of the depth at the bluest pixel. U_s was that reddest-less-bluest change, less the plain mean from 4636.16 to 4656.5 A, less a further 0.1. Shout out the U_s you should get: -9.6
